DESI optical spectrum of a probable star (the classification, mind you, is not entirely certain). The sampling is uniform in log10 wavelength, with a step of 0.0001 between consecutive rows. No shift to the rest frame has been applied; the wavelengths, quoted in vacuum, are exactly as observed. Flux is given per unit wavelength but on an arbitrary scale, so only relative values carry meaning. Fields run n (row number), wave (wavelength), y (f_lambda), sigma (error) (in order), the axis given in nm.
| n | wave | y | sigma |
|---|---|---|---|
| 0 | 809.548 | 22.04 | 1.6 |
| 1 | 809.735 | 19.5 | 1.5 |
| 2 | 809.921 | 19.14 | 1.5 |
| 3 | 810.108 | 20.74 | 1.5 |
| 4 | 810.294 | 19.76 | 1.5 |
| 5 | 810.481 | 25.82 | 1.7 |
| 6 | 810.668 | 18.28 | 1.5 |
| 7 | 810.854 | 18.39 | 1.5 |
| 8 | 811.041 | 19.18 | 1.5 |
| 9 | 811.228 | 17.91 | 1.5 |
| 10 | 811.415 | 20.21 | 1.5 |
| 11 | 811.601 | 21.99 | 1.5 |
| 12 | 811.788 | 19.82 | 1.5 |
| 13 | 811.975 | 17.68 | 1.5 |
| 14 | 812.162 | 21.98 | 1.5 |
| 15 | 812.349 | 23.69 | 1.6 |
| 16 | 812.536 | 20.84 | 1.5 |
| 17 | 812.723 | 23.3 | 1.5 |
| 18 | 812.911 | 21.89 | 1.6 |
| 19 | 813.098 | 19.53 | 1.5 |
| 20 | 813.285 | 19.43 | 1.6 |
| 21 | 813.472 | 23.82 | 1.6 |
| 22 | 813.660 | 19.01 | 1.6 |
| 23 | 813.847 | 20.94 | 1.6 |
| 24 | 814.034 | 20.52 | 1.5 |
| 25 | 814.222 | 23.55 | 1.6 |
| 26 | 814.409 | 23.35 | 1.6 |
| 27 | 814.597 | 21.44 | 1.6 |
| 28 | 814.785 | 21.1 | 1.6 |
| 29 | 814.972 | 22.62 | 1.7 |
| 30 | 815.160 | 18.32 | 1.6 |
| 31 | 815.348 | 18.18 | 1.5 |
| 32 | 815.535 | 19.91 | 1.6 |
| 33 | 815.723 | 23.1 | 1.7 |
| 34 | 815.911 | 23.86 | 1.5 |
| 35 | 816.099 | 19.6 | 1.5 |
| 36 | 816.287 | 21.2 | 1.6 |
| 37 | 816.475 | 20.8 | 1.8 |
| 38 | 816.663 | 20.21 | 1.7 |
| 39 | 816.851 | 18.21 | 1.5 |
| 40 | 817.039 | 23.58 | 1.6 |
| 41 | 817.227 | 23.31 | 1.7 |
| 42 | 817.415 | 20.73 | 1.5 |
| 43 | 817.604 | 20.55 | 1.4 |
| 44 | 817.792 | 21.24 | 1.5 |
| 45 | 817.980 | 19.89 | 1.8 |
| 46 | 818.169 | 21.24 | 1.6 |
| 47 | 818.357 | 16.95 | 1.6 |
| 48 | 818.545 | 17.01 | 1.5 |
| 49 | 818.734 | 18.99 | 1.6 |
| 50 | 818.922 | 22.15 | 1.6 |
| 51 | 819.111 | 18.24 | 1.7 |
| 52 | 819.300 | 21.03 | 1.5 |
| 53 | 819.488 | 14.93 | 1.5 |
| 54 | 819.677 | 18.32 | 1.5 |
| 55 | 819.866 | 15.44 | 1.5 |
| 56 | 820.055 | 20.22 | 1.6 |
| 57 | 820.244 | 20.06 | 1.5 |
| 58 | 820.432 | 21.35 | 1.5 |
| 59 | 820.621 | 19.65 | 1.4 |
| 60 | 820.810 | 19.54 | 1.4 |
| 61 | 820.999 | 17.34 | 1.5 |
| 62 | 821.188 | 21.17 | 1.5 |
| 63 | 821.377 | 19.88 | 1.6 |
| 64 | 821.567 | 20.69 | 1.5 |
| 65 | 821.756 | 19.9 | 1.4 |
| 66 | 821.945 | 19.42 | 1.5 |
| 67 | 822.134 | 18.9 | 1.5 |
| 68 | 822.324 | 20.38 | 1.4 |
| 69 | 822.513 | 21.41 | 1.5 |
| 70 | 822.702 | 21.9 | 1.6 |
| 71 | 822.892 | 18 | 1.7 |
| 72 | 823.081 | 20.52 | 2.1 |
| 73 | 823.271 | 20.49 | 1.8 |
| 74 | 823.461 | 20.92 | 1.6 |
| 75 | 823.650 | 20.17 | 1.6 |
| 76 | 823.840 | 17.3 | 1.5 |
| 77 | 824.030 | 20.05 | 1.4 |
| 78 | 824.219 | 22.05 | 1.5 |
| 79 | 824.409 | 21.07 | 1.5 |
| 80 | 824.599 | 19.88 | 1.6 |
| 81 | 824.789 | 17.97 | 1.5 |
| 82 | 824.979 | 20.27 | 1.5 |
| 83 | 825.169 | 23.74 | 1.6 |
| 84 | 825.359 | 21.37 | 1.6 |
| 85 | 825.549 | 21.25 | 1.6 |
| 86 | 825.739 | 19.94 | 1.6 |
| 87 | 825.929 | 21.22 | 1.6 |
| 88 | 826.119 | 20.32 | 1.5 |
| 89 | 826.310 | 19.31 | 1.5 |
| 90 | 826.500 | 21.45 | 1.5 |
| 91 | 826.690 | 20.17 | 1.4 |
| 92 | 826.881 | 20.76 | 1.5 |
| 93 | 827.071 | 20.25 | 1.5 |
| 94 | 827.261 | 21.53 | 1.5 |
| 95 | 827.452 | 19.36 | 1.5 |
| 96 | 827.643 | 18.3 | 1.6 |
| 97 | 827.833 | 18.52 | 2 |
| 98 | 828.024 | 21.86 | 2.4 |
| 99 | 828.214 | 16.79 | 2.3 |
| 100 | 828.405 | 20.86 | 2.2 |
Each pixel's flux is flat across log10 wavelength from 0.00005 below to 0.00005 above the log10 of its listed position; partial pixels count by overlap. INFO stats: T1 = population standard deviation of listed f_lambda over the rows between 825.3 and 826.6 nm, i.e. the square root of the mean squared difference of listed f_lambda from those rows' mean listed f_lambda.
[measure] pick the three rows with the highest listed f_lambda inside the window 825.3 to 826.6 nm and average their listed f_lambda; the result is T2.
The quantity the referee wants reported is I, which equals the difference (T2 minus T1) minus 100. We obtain -79.4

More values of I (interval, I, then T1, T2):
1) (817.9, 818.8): -81.6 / 1.66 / 20.0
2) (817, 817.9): -78.6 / 1.30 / 22.7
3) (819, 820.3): -81.8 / 2.20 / 20.4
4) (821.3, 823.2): -79.8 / 1.09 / 21.3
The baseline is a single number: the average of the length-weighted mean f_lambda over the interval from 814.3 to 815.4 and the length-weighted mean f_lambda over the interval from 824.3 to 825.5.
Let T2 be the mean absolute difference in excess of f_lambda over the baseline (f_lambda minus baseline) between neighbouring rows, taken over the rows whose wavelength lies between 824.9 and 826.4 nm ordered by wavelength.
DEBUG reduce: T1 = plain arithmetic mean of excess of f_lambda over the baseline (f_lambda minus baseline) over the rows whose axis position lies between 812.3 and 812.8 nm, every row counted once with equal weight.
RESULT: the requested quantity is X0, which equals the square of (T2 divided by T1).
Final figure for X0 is 1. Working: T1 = 1.8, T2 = 1.49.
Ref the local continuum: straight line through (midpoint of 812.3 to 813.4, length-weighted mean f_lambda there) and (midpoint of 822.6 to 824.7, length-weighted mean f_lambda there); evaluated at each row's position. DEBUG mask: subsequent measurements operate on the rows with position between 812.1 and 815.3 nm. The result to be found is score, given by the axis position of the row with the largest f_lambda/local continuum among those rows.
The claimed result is 813.472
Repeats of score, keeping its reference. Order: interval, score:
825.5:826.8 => 826.500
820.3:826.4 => 825.169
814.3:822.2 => 815.911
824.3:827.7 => 825.169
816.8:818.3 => 817.039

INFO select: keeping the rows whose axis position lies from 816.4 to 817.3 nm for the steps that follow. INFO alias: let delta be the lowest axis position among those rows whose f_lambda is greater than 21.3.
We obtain 817.039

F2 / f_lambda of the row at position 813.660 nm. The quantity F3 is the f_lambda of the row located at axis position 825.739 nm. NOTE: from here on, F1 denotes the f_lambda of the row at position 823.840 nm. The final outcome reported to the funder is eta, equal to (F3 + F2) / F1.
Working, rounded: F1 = 17.3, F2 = 19.01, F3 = 19.94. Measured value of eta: 2.25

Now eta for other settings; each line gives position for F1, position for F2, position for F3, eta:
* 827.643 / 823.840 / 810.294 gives 2.03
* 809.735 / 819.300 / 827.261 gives 2.18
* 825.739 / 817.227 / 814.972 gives 2.30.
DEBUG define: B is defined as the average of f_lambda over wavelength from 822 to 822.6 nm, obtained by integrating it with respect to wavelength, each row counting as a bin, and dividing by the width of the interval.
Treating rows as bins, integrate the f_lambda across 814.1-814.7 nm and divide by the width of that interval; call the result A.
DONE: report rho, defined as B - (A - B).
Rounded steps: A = 22.6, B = 20.2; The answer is 18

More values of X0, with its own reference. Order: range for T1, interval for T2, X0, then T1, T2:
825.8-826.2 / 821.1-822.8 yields 99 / -0.1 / 0.86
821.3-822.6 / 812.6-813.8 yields 11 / -0.8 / 2.61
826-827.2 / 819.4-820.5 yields 27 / -0.5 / 2.50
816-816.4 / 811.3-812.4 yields 28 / -0.5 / 2.42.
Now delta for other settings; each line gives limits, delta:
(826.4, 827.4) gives 826.500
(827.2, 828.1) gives 827.261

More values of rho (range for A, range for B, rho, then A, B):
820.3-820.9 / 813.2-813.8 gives 21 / 20.2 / 20.8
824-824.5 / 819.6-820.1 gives 14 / 21.2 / 17.7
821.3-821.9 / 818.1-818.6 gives 17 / 20.1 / 18.4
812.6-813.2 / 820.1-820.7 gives 19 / 21.5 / 20.4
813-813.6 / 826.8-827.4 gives 21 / 20.8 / 20.8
